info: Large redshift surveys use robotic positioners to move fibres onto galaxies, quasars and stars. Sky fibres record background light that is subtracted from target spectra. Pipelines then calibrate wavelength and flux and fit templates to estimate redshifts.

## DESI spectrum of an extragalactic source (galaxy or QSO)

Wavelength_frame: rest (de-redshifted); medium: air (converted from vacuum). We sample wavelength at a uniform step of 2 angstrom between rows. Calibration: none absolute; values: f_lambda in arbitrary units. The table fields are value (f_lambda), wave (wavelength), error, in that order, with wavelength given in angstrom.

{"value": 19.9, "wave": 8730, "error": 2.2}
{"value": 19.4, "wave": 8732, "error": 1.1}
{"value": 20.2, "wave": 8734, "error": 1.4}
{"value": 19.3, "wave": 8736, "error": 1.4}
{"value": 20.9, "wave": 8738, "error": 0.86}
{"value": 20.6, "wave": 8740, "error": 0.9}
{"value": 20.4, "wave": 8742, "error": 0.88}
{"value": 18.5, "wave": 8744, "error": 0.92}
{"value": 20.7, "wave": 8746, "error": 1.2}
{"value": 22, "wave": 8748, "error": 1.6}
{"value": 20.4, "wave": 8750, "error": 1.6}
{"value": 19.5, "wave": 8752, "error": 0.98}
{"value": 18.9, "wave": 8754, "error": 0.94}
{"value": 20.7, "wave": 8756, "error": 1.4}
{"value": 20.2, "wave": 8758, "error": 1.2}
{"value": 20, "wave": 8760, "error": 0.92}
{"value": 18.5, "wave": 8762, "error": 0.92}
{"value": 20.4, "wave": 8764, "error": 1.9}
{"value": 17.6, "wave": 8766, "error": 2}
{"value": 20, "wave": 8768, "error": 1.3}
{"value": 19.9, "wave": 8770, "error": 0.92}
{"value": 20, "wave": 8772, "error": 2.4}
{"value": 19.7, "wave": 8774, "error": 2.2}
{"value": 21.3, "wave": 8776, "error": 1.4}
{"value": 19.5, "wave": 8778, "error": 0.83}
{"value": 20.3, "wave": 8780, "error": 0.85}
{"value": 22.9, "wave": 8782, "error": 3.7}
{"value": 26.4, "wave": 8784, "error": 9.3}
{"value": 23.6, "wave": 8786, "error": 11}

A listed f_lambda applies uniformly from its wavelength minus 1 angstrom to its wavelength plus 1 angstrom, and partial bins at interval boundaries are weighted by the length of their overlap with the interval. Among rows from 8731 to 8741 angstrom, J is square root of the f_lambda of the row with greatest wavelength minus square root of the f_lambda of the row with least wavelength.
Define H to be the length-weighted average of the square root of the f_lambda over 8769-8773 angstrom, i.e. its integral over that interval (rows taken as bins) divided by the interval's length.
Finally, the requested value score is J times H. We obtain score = 0.60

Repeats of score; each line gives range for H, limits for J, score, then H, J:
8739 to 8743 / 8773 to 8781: 0.30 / 4.53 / 0.07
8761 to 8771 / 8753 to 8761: 0.55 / 4.39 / 0.12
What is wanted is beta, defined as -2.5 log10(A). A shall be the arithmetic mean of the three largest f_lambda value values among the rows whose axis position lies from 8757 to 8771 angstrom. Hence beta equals -3.26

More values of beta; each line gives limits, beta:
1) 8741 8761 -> -3.31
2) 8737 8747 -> -3.29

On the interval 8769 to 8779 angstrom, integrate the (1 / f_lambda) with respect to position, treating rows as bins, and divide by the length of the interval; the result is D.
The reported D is 0.0498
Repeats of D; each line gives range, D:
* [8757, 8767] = 0.0519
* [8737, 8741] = 0.0482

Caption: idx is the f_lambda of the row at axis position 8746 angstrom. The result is 20.7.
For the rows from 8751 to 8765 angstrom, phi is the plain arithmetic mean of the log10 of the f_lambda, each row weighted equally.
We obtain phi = 1.30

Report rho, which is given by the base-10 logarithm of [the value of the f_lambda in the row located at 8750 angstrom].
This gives 1.31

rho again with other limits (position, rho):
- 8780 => 1.31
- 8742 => 1.31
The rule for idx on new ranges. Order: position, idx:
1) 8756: 20.7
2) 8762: 18.5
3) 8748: 22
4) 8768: 20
